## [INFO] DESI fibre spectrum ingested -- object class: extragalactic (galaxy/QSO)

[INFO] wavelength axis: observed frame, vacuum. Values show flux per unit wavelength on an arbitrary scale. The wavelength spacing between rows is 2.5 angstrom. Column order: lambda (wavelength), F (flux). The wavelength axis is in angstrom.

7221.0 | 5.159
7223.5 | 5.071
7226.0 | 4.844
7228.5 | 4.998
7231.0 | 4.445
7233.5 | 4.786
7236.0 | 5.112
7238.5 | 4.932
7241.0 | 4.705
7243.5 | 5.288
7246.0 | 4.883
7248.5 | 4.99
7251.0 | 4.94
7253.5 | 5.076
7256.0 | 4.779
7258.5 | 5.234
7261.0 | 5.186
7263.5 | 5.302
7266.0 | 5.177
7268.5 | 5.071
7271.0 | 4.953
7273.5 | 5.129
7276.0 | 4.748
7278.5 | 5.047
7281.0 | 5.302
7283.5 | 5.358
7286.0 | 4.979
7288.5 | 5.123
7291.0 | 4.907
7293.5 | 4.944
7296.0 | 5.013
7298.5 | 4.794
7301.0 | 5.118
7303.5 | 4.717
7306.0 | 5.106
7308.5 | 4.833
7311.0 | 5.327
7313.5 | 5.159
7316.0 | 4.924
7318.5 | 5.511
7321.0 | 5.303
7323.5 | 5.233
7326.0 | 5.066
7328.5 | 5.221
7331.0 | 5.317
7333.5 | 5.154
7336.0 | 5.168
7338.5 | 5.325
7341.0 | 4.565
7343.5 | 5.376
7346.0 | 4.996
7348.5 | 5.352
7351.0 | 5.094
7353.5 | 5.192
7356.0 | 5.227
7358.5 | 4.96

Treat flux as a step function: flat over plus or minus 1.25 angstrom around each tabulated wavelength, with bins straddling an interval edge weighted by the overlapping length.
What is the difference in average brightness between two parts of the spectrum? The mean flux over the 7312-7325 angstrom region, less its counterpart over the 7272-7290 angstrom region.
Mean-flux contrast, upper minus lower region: 0.13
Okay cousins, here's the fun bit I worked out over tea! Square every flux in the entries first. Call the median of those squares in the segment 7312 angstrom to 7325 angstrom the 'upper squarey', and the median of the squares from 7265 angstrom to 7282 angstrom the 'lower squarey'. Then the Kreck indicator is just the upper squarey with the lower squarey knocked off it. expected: 1.7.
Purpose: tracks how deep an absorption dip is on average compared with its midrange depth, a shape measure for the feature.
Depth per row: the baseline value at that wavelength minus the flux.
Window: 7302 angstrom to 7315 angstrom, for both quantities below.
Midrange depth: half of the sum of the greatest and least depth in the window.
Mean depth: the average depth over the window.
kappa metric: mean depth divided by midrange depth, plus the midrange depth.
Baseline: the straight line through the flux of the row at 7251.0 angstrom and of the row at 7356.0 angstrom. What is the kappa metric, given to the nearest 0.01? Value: 1.03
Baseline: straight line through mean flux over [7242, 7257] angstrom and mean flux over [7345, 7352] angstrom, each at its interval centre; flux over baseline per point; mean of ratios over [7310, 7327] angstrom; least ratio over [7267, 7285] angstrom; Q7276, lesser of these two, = 0.943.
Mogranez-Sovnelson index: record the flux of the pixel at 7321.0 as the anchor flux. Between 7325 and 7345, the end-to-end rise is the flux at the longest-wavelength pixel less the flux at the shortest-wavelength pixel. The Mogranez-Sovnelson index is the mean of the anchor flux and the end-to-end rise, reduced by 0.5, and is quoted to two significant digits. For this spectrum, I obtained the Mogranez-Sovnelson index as 2.3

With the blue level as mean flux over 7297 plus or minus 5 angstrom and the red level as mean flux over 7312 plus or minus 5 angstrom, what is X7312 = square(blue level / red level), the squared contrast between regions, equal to 0.96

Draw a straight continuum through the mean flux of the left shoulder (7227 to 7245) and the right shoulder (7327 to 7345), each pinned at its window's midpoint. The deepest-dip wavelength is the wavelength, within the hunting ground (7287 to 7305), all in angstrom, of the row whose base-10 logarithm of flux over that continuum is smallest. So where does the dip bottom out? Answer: 7303.5 angstrom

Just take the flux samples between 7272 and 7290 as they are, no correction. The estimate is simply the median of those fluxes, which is 5.12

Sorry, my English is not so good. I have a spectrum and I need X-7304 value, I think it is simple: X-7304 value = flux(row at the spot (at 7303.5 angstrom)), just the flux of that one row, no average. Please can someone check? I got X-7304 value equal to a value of 4.717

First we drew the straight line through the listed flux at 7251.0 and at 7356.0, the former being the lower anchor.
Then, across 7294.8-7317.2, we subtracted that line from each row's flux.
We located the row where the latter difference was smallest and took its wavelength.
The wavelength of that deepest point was 7303.5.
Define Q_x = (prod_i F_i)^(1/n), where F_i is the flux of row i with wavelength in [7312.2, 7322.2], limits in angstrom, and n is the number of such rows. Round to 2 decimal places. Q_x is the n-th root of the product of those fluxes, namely 5.22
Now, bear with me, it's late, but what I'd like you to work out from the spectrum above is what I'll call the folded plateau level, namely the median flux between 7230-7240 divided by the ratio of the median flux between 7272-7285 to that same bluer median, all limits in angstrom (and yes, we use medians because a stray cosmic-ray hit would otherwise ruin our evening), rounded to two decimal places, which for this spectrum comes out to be 4.60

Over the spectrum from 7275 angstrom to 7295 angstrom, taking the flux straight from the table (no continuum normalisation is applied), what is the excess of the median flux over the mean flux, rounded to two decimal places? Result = -0.04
